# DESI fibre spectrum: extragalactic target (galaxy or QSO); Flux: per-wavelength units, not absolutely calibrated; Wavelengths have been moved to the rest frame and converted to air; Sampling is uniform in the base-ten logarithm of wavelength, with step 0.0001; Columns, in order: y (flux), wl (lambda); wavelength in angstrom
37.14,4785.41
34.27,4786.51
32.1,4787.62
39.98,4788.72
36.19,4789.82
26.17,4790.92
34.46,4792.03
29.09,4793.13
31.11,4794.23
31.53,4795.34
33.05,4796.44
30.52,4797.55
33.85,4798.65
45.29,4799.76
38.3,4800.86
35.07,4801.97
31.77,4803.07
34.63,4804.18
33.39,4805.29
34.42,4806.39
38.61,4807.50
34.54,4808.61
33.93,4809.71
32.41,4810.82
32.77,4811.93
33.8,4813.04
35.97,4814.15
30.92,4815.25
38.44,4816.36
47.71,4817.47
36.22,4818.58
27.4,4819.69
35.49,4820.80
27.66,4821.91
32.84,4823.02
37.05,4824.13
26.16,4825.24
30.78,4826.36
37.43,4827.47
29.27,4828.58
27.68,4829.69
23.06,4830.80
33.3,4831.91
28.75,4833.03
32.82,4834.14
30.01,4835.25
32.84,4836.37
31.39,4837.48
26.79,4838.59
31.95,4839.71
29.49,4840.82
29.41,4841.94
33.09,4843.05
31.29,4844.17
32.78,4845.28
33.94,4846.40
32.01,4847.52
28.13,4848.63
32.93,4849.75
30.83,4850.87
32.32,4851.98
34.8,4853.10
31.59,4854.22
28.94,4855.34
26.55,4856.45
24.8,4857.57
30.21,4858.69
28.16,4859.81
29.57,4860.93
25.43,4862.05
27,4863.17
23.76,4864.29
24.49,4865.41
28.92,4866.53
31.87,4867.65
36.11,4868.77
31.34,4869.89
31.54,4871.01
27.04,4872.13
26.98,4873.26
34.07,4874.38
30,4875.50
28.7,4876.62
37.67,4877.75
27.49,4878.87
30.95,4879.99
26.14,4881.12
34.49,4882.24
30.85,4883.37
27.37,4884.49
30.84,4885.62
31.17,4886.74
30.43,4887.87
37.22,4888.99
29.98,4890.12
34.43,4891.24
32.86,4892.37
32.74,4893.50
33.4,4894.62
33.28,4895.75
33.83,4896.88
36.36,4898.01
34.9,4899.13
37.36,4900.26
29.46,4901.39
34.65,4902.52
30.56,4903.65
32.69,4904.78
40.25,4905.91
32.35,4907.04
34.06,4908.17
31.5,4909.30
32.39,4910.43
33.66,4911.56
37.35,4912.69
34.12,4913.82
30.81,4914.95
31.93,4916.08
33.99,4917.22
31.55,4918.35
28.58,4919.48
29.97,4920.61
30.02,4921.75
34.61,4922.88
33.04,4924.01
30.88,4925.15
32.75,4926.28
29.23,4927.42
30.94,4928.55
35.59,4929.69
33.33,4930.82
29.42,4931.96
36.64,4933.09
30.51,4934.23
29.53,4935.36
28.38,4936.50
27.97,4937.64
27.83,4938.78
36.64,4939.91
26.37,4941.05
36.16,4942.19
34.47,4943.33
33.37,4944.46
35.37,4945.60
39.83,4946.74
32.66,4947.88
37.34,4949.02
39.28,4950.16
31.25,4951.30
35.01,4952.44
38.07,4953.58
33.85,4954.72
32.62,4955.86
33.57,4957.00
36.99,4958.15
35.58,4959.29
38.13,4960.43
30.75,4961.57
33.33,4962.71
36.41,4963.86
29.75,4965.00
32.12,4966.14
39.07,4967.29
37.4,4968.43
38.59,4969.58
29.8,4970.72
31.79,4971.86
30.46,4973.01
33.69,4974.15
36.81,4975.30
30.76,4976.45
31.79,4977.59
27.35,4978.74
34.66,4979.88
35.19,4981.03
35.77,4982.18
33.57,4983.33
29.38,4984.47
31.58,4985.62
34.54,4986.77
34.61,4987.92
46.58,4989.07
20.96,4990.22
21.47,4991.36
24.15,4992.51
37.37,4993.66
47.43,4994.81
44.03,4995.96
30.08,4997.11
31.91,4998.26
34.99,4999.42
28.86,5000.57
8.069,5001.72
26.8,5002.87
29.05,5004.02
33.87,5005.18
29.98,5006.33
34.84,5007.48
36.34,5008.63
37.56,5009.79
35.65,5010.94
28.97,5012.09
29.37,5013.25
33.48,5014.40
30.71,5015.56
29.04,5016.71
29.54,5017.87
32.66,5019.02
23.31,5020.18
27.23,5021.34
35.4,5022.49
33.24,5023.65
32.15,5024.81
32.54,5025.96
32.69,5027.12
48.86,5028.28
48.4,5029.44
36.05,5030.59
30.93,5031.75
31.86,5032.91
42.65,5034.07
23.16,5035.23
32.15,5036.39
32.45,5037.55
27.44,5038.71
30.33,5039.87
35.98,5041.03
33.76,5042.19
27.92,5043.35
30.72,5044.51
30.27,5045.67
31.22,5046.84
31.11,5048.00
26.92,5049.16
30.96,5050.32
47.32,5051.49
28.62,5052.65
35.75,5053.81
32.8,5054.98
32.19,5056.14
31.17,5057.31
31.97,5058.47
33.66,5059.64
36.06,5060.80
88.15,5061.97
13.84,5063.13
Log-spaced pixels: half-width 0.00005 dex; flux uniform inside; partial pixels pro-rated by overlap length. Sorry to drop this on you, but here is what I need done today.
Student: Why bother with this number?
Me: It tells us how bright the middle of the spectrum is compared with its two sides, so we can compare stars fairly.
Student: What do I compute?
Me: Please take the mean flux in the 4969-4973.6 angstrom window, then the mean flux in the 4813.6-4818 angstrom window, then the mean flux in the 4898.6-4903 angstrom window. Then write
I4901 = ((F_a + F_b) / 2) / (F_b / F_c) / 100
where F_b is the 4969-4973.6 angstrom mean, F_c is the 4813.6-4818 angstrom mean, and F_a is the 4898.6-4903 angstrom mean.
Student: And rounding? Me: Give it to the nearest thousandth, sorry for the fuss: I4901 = 0.391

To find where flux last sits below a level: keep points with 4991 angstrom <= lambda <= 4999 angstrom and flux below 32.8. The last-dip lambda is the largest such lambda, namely 4998.26 angstrom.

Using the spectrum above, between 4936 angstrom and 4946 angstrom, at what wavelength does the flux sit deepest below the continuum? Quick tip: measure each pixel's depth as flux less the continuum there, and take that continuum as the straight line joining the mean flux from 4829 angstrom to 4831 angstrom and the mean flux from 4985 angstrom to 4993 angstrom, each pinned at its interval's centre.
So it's 4941.05 angstrom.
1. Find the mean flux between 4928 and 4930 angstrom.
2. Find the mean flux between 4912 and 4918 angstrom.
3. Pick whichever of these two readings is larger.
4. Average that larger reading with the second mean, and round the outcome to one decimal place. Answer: 33.6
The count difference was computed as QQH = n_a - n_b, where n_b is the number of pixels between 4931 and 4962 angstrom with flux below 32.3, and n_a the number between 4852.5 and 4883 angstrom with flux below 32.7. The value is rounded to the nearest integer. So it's 13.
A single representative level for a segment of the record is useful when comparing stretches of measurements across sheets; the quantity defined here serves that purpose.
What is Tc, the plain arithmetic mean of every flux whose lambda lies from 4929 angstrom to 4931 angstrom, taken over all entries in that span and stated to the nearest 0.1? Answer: 34.5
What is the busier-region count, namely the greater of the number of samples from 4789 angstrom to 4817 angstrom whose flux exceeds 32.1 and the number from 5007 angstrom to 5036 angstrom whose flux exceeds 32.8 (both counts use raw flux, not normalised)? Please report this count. 18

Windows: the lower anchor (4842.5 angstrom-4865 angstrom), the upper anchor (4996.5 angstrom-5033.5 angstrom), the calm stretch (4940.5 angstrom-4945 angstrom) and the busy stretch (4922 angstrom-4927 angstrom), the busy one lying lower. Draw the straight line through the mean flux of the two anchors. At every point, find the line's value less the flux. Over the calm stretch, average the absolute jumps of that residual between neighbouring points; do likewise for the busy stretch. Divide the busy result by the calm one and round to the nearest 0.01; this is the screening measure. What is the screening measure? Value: 0.45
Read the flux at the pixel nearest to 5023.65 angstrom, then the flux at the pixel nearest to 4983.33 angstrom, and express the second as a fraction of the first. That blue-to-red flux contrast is 1.01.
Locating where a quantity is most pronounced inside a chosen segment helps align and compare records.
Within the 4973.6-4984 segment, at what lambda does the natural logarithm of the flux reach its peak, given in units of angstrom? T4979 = 4975.30 angstrom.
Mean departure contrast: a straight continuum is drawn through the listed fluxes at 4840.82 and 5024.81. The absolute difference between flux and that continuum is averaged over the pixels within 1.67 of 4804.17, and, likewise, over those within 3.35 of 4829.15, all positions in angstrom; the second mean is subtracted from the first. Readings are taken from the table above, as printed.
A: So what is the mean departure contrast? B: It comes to 1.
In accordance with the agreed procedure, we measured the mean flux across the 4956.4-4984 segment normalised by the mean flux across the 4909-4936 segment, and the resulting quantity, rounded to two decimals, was 1.05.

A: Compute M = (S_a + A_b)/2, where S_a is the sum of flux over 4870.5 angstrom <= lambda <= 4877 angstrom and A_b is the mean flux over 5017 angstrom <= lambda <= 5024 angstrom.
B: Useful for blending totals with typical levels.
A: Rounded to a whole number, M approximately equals 104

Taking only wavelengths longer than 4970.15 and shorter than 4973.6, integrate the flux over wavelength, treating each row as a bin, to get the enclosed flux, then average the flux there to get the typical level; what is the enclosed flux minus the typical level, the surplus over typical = 75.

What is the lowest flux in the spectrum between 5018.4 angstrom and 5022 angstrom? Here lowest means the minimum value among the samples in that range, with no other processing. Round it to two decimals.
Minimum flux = 23.31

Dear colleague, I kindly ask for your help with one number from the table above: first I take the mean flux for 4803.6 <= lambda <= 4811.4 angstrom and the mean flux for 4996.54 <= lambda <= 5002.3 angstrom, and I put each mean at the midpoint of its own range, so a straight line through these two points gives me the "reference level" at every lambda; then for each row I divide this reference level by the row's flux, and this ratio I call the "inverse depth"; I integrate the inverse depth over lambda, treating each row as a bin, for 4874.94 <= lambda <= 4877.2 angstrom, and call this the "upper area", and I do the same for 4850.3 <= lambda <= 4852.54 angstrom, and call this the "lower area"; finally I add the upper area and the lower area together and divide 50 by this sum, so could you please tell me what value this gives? 10.5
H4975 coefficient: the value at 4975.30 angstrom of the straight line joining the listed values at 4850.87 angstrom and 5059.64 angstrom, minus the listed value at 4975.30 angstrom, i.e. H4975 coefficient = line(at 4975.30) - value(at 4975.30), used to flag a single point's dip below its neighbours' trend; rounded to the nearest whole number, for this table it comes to -4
